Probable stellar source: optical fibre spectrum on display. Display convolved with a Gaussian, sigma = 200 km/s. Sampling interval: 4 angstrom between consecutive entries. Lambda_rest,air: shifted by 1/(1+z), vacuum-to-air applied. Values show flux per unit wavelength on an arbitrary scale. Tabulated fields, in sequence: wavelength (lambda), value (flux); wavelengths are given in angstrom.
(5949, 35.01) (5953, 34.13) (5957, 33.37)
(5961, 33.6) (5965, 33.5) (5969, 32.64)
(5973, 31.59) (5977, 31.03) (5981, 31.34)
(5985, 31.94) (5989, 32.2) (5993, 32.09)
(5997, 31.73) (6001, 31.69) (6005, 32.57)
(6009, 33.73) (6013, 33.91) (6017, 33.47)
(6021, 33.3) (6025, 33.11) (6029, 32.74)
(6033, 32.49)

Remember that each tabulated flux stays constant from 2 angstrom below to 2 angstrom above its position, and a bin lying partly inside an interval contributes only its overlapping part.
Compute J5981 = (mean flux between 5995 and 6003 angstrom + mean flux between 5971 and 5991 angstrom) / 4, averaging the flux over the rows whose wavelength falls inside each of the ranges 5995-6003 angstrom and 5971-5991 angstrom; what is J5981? 15.8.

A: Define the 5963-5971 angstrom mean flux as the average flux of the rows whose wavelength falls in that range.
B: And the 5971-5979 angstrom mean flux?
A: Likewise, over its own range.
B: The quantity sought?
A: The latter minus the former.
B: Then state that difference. -1.8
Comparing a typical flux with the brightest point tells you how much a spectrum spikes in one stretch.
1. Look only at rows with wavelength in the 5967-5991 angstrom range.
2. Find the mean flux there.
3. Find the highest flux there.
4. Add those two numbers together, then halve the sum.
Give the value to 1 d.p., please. 32.2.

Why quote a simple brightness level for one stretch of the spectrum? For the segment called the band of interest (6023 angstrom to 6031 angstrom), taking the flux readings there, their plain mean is 32.9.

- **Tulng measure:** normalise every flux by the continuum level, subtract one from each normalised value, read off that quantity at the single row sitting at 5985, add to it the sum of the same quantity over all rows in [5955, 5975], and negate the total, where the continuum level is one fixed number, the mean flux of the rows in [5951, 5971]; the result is 0.12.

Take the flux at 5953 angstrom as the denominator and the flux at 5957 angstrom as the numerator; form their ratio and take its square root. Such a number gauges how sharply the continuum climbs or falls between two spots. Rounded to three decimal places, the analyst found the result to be 0.989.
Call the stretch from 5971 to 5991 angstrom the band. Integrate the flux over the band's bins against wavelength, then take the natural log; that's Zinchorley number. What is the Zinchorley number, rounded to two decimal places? 6.45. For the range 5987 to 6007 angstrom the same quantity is 6.46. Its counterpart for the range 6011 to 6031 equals 6.50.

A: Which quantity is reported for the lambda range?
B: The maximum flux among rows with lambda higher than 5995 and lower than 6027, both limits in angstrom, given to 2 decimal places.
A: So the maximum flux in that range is 33.91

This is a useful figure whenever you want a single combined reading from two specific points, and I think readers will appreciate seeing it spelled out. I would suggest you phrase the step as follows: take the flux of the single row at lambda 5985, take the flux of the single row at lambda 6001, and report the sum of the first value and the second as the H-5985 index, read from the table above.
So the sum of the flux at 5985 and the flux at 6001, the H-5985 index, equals 63.6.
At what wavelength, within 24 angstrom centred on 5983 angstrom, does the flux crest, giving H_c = 5989 angstrom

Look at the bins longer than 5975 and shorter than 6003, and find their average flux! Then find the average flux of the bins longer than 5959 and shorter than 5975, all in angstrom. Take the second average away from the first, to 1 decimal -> -1.1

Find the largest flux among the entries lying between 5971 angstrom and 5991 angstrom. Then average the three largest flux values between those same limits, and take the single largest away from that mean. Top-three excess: -0.29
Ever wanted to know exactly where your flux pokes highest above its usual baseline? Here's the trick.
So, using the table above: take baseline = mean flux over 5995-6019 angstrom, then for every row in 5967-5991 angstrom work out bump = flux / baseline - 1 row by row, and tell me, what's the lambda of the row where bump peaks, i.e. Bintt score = 5969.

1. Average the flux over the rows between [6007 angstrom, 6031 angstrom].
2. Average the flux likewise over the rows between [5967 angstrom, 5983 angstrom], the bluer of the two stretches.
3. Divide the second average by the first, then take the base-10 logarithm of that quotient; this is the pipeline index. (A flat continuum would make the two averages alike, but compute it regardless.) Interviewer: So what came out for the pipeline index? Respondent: -0.023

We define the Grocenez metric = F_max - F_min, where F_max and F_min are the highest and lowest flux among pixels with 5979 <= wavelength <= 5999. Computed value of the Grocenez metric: 0.86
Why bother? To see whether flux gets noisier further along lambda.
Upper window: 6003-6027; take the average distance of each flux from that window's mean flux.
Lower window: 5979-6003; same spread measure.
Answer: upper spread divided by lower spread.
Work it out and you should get 1.45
